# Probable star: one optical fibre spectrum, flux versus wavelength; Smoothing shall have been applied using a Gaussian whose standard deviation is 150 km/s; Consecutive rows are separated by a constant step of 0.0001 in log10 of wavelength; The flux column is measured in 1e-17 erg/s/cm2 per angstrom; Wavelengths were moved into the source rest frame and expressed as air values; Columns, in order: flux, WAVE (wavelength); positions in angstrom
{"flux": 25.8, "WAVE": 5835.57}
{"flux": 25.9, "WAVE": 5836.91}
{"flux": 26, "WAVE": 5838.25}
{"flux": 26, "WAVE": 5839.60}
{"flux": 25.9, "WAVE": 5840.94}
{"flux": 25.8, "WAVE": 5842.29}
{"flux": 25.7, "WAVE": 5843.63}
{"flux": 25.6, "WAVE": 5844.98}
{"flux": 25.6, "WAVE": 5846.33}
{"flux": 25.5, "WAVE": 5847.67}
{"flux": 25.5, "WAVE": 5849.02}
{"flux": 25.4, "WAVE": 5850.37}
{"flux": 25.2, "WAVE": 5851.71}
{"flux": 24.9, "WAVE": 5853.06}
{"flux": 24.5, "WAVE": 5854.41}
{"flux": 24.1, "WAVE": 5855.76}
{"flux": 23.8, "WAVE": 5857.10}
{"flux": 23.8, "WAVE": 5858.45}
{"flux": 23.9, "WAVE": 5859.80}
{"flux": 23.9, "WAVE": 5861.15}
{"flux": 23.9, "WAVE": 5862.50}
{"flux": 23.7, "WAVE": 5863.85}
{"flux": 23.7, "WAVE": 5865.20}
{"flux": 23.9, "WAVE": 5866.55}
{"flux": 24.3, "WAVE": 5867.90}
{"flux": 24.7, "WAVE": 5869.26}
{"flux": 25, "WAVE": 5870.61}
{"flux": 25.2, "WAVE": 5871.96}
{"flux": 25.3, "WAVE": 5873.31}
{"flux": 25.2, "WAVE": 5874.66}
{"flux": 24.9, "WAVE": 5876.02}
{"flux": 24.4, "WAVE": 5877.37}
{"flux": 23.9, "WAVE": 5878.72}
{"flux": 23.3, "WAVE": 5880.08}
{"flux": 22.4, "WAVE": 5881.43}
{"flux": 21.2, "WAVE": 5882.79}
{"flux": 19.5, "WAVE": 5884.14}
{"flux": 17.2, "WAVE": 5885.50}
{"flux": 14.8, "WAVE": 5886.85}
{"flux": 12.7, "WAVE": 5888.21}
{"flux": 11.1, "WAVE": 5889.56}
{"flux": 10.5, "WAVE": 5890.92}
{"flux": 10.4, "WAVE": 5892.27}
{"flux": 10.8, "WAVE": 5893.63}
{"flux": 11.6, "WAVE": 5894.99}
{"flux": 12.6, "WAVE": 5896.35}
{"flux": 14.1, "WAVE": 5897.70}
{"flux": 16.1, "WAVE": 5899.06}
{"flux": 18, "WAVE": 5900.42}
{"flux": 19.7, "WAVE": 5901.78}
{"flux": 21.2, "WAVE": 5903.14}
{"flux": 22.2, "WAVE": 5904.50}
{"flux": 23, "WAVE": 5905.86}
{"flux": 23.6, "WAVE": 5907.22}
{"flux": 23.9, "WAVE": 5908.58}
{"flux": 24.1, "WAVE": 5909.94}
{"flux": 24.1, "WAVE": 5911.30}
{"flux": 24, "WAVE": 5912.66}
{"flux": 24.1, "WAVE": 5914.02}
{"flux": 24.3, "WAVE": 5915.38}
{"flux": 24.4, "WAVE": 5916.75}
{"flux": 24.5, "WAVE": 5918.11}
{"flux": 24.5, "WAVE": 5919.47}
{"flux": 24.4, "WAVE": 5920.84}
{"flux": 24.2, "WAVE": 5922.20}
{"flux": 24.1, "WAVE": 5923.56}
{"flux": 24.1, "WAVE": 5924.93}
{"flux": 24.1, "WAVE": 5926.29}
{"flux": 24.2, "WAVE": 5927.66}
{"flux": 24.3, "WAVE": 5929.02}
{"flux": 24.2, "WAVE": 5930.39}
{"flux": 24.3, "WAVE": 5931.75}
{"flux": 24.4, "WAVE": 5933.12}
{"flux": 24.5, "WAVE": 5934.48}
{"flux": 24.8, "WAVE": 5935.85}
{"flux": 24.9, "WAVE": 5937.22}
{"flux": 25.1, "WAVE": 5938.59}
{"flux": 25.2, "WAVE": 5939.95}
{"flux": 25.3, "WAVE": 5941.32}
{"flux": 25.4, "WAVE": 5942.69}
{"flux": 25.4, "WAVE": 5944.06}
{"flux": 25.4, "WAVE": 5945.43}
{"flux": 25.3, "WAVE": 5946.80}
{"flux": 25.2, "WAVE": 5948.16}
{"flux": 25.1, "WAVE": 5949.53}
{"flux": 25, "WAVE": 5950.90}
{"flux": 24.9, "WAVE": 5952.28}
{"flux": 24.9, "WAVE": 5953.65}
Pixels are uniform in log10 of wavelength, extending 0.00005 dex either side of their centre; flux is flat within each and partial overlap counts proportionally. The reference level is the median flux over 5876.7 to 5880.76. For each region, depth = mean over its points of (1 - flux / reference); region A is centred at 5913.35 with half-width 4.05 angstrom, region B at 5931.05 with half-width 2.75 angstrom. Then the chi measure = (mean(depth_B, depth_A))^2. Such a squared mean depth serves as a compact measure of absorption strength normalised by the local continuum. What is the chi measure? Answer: 0.00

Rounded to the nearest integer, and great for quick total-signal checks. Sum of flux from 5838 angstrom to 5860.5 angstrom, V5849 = 427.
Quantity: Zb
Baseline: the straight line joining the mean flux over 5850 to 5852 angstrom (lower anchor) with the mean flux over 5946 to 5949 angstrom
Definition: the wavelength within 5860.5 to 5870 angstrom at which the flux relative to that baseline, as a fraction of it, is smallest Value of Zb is 5863.85 angstrom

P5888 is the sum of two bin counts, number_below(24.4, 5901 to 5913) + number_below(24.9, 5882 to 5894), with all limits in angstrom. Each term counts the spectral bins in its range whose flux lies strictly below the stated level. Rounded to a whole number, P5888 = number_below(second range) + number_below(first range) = 18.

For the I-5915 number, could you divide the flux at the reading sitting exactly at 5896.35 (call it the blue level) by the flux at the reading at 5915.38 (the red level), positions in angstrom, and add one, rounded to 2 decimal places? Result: 1.52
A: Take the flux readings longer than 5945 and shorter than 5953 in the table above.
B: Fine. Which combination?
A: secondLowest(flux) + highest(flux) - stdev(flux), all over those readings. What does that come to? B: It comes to 50.2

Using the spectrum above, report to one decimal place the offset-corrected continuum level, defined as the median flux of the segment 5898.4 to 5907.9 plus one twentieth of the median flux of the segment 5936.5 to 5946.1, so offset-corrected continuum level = 22.5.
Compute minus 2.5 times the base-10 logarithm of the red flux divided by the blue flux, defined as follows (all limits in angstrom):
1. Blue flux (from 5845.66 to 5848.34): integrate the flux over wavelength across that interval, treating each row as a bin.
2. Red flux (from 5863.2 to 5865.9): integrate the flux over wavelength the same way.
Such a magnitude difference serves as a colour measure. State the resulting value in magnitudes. 0.08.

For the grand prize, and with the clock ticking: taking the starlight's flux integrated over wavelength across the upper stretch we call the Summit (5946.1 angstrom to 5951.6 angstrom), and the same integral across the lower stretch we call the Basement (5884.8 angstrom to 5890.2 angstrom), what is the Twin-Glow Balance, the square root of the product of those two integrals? 102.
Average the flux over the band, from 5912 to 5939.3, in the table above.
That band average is 24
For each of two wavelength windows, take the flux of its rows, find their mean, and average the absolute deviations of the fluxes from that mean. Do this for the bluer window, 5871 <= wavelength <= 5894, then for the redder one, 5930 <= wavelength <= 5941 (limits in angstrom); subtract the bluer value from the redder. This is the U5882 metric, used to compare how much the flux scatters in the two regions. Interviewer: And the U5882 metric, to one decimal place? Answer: -5.0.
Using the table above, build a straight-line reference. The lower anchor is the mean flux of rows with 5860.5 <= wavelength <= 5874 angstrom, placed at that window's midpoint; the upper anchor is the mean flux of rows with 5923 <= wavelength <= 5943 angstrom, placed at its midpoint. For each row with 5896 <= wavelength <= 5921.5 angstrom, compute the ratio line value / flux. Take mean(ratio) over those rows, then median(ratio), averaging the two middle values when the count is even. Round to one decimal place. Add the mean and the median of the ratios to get 2.2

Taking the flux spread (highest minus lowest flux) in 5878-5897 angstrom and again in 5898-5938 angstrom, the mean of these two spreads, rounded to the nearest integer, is 11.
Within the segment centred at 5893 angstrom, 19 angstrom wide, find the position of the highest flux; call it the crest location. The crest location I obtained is 5901.78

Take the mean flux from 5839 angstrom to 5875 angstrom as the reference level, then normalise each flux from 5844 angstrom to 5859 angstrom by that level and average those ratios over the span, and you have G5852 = 1.00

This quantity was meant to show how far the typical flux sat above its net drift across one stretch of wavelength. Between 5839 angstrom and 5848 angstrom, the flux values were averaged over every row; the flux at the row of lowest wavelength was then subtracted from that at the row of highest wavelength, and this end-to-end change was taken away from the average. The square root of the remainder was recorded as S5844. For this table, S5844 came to 5.12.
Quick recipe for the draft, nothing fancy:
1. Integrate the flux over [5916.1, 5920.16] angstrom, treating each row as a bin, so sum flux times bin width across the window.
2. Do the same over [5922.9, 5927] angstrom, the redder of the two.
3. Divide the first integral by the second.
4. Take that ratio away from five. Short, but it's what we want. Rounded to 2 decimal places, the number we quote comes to 3.99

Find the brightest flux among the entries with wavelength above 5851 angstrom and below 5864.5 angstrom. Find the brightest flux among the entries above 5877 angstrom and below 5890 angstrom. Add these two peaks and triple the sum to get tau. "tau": 149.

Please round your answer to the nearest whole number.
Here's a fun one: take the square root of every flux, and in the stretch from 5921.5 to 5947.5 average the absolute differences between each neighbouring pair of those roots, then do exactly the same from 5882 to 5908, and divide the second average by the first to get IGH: 18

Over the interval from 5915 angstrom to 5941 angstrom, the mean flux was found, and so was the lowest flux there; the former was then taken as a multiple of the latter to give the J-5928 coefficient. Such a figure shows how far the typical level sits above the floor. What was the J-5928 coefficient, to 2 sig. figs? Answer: 1.0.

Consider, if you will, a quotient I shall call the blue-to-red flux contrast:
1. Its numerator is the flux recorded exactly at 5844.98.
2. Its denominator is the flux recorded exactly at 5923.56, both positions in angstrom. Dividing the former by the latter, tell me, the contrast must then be 1.06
